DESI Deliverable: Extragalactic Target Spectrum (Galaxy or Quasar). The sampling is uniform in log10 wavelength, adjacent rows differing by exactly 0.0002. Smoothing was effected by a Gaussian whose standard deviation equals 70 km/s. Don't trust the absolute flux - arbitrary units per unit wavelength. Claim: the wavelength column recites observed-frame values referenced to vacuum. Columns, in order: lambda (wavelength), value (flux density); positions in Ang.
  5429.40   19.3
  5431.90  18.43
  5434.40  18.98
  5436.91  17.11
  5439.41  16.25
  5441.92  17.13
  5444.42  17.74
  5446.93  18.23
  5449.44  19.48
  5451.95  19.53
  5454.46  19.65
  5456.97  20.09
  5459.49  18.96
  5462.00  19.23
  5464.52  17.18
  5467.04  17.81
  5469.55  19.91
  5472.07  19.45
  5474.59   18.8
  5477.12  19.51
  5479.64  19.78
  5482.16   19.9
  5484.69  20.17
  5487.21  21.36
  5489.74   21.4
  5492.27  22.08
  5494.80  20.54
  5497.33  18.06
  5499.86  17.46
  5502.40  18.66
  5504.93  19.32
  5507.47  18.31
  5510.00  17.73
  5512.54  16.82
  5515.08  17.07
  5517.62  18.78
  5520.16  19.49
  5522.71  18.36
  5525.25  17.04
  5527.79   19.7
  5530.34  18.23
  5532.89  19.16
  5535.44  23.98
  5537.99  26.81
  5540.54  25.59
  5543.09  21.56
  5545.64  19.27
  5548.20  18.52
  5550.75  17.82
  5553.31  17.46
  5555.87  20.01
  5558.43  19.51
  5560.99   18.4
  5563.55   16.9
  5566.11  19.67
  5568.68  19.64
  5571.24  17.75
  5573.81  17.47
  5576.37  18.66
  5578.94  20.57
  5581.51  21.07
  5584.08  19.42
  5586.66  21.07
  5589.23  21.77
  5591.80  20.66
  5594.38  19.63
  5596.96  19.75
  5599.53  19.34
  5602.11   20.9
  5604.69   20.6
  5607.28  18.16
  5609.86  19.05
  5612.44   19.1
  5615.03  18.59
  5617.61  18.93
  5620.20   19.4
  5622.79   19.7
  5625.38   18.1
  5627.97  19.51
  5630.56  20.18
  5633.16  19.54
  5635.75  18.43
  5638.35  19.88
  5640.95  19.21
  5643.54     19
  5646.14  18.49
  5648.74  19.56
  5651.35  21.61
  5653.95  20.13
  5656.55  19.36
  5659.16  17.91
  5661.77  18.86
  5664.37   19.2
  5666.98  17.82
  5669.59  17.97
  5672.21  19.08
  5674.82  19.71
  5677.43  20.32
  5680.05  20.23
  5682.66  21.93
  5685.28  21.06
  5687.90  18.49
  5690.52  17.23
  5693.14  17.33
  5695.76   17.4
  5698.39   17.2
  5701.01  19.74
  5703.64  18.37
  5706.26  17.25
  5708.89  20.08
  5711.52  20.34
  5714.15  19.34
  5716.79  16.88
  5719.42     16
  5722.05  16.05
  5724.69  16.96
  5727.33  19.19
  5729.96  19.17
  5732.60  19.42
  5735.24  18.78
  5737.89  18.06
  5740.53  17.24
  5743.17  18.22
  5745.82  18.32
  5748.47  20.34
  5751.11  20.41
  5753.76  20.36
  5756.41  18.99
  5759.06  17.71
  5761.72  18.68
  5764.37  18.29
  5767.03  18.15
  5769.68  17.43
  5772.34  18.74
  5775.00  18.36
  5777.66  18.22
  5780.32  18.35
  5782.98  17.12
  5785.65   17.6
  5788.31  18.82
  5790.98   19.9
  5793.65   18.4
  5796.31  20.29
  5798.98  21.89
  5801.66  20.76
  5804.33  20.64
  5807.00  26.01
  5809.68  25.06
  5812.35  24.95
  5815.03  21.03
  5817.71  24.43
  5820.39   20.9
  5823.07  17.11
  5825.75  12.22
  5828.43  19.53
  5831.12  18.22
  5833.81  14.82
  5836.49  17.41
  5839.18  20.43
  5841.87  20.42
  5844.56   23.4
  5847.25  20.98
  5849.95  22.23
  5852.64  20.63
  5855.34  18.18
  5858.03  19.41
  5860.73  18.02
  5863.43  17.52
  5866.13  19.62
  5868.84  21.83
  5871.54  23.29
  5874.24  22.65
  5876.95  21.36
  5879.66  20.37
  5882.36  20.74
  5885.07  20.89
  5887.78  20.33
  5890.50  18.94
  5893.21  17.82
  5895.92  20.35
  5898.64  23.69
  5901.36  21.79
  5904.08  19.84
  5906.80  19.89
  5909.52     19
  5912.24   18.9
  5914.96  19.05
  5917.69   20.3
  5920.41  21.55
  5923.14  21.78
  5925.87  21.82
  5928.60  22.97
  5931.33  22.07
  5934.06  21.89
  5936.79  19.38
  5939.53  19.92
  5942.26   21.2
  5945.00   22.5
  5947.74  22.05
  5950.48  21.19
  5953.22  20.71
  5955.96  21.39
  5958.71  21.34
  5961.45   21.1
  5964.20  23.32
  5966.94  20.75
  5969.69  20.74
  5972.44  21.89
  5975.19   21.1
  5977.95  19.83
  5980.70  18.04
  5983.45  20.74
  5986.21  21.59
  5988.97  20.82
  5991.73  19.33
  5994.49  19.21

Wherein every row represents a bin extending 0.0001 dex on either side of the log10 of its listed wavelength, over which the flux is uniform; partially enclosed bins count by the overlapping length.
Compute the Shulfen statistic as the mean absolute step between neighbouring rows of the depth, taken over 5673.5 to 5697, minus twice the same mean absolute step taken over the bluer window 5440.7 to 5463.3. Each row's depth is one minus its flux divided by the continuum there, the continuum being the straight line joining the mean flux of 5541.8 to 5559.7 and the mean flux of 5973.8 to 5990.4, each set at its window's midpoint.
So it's -0.01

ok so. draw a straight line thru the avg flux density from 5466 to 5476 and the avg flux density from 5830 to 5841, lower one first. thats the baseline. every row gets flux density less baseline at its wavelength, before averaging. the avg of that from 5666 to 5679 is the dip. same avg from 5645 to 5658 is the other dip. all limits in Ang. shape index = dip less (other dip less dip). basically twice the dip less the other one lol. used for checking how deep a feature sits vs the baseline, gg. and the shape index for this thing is -0.1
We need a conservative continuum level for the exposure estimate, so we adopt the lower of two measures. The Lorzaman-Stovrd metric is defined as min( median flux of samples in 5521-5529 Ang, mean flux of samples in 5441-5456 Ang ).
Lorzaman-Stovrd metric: 18.4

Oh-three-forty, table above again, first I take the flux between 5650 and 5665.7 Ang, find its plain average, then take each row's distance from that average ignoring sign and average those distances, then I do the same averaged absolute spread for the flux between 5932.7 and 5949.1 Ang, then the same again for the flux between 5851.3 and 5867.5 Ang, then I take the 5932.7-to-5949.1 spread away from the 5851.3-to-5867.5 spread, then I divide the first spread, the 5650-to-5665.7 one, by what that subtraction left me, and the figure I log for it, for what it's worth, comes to -63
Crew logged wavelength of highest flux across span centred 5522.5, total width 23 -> 5527.79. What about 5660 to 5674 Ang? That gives 5664.37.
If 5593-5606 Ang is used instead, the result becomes 5602.11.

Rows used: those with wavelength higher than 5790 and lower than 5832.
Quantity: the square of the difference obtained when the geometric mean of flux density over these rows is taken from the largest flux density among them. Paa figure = 31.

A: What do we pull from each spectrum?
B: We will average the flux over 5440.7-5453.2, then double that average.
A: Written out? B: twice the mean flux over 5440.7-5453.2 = 37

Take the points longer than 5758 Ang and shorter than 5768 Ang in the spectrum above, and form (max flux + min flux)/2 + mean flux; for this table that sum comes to 36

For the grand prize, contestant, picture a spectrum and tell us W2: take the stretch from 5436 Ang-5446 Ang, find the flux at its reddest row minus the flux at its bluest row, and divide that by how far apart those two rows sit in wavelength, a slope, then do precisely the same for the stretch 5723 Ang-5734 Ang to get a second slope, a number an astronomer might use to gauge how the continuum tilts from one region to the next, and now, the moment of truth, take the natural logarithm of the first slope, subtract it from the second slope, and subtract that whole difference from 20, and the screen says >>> 17.2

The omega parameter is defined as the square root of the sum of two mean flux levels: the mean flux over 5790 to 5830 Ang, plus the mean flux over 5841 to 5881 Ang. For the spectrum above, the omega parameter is 6.44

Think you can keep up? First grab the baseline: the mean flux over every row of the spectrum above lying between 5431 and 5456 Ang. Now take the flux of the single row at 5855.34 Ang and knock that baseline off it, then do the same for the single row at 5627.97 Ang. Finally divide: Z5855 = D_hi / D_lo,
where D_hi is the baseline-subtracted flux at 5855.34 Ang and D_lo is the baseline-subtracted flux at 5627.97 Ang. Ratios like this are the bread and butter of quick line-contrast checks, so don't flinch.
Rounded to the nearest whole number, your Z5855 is 0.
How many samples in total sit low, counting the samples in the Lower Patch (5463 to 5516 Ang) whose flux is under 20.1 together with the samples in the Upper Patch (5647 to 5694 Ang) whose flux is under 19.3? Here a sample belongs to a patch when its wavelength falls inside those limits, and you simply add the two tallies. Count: 25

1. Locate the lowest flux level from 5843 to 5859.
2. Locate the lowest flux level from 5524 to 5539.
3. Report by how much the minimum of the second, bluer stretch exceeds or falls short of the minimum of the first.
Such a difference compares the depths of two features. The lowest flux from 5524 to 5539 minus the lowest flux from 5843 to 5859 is -1.1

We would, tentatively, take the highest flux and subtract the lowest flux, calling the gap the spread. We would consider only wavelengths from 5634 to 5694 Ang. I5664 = 4.7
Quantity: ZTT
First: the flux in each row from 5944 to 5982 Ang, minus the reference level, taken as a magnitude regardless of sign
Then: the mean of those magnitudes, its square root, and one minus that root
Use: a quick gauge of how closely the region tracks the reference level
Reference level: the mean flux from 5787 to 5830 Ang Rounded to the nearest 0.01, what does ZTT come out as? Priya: 0.04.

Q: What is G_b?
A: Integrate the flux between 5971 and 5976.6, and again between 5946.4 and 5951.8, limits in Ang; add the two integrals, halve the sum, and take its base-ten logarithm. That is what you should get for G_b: 2.07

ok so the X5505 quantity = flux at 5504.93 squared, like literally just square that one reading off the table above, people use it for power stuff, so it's 373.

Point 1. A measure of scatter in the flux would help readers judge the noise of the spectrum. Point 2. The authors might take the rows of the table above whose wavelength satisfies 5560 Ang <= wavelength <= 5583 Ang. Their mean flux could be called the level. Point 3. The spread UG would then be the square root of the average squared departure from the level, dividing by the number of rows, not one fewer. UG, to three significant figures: 1.35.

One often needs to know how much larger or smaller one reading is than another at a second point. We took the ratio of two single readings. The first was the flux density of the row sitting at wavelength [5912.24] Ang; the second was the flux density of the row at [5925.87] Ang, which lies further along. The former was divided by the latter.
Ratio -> 0.87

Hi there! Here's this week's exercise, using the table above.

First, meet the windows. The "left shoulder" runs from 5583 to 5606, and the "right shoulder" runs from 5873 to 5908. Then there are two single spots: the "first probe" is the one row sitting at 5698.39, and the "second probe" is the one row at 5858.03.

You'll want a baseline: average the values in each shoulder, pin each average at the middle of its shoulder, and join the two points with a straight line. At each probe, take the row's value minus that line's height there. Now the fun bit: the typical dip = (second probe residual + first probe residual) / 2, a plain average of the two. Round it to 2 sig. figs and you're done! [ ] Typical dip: -2.2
